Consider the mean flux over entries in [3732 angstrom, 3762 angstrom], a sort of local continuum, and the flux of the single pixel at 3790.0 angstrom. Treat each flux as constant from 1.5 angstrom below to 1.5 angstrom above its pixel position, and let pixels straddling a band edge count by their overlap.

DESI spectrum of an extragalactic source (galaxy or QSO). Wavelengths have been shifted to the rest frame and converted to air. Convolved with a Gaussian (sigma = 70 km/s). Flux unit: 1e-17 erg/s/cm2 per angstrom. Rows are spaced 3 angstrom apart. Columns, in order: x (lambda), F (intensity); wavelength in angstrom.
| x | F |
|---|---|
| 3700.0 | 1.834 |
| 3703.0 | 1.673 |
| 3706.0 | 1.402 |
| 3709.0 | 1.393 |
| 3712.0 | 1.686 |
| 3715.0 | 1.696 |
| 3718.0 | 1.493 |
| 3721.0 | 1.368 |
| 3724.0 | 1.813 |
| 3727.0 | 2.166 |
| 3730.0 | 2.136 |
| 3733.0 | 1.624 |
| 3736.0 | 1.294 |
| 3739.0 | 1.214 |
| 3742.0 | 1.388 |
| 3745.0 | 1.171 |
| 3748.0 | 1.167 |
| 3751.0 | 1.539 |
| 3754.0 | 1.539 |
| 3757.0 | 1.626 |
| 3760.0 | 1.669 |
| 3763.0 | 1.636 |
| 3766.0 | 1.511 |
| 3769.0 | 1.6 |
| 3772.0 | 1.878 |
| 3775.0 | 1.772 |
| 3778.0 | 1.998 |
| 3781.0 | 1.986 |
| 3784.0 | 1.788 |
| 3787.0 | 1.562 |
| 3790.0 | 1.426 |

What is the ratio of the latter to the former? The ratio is 1.002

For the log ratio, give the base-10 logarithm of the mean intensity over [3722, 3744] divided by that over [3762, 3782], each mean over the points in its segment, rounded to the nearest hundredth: -0.03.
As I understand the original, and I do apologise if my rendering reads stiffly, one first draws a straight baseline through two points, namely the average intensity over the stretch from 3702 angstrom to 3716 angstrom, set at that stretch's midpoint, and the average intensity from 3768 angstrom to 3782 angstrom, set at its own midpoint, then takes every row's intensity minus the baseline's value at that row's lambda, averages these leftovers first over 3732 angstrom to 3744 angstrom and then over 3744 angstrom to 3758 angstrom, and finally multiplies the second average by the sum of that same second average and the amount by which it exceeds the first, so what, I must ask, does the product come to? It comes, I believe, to 0.12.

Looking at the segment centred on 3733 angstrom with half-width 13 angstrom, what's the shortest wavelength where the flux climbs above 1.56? 3724.0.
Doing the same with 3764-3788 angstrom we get 3769.0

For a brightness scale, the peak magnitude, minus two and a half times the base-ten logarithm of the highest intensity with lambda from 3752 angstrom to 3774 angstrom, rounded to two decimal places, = -0.68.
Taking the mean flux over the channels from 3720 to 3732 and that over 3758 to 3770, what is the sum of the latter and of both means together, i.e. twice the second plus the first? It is 5.1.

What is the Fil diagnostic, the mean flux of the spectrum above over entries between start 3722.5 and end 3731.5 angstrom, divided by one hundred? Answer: 0.0204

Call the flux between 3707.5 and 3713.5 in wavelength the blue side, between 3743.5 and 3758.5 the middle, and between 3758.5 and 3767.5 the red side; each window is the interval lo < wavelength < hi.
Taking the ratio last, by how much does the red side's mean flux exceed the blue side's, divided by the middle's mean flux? 0.05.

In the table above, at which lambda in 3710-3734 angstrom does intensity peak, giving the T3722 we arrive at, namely 3727.0 angstrom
